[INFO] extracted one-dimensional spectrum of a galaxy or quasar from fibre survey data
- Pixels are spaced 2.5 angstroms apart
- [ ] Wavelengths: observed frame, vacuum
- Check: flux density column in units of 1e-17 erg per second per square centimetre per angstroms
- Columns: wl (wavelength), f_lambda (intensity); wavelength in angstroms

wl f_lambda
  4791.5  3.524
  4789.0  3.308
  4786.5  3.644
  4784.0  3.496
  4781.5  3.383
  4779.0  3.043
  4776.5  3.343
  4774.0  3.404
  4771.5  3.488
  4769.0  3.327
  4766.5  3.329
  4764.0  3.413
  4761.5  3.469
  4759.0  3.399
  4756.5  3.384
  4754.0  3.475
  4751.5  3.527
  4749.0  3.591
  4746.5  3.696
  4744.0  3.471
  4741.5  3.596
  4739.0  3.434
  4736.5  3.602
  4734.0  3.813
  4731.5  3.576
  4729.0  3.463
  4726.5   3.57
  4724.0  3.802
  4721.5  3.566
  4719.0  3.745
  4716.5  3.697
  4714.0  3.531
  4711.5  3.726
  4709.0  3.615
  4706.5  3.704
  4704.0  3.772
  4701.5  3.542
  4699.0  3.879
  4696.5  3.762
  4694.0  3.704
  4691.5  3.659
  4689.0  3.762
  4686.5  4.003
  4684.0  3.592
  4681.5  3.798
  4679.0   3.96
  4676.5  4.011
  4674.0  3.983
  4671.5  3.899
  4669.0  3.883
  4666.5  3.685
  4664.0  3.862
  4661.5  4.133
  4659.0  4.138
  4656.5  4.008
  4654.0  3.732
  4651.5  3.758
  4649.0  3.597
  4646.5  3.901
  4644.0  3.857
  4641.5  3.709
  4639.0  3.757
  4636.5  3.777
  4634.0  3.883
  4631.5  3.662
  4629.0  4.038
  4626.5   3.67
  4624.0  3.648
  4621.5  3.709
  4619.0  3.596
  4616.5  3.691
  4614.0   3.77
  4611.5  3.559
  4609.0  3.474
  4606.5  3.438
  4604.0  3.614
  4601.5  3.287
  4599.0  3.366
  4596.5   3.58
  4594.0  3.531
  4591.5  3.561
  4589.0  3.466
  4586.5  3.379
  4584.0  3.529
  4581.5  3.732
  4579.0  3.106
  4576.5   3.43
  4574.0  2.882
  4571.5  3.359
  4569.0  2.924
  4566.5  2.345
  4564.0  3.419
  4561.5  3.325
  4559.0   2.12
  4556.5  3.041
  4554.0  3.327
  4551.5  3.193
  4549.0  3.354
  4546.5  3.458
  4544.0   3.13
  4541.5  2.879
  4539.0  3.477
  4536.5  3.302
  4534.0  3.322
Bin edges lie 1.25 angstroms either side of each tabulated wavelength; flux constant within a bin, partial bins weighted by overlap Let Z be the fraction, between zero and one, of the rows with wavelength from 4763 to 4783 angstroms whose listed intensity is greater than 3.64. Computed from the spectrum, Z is 0.0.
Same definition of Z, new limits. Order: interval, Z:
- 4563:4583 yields 0.1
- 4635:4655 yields 0.9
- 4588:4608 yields 0.0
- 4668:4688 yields 0.9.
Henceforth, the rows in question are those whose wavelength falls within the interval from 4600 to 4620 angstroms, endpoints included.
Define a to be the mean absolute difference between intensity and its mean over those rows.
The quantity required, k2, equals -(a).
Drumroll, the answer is -0.115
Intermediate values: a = 0.12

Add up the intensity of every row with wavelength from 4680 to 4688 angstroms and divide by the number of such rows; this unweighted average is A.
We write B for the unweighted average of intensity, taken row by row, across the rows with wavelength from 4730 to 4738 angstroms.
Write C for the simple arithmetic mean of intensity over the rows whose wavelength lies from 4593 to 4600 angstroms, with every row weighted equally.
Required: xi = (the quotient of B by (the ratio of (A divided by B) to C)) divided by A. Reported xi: 3.3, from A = 3.8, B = 3.66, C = 3.49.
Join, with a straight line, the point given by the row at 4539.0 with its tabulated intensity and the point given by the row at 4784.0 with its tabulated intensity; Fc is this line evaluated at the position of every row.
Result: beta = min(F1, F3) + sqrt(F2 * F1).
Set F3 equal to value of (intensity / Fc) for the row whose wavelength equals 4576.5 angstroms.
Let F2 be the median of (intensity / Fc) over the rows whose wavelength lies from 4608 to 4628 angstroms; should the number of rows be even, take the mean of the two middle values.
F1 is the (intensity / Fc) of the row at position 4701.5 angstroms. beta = 2.02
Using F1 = 1.02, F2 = 1.05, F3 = 0.99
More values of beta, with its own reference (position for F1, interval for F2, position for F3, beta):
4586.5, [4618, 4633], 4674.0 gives 1.98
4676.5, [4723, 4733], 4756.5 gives 2.05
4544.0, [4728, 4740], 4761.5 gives 1.86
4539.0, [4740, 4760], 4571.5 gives 1.97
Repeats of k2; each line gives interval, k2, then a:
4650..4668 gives -0.163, 0.16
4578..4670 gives -0.170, 0.17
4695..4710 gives -0.092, 0.09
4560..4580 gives -0.286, 0.29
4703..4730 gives -0.095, 0.10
